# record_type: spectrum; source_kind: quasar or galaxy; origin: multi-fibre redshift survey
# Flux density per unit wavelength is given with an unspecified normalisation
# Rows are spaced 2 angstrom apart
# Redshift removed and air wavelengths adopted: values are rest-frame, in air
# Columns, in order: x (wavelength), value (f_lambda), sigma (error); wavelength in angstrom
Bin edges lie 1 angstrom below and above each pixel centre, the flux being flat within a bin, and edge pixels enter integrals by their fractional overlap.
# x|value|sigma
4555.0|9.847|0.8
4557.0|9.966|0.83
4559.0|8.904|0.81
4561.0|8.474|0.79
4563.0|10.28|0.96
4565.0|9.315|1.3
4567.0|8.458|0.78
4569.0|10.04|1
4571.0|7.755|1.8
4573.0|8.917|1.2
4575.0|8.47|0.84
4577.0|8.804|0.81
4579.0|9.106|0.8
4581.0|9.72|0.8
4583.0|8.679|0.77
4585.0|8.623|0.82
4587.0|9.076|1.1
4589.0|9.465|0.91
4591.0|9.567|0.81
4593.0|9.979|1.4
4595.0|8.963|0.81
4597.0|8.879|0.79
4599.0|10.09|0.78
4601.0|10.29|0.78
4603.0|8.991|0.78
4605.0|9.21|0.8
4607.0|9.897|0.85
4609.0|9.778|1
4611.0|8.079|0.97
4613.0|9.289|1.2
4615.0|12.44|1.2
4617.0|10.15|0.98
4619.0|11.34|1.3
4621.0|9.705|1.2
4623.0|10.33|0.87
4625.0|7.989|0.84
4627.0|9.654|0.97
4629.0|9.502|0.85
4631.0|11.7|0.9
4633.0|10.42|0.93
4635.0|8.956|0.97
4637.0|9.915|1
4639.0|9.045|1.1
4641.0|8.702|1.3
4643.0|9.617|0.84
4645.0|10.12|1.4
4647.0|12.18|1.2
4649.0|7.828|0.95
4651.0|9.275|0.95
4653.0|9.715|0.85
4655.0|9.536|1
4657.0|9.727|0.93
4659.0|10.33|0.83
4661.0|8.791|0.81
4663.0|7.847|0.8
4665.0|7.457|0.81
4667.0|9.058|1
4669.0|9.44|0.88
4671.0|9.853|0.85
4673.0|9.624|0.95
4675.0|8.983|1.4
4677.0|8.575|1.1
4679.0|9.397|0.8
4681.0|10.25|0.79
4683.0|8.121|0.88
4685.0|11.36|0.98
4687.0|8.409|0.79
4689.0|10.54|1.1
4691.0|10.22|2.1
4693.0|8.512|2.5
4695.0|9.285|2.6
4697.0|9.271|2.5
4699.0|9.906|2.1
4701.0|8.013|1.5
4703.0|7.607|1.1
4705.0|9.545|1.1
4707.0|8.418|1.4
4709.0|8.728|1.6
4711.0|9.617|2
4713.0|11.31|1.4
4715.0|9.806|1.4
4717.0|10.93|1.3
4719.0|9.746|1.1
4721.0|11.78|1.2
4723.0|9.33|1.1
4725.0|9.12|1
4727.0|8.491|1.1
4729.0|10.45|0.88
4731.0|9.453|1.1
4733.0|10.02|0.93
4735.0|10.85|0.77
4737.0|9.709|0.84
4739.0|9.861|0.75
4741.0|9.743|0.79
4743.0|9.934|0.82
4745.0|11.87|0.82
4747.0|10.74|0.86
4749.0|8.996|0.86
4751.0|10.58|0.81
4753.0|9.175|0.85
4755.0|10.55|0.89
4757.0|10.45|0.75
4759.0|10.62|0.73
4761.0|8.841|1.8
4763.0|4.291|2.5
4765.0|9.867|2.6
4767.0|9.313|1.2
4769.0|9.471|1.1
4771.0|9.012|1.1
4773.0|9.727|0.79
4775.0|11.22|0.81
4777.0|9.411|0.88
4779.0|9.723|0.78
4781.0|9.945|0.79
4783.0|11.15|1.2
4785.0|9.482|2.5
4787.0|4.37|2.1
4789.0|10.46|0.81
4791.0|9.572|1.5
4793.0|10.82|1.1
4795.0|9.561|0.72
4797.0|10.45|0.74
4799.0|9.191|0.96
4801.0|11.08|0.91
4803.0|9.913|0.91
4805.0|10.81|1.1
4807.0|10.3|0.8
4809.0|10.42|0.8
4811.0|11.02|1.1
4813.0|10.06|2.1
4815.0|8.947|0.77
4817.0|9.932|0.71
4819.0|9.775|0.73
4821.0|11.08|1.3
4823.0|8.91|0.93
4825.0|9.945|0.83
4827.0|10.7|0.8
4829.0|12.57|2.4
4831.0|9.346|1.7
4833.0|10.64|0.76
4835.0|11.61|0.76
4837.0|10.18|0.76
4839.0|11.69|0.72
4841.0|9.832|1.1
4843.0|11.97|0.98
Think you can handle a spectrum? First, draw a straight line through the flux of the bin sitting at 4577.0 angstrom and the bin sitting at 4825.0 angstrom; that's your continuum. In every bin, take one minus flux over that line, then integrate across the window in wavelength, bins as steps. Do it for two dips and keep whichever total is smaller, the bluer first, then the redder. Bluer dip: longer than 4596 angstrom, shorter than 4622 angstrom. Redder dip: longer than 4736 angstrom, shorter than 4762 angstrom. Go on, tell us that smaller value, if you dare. -2.63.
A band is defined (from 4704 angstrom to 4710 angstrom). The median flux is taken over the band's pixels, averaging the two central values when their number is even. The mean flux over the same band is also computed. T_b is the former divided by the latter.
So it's 0.98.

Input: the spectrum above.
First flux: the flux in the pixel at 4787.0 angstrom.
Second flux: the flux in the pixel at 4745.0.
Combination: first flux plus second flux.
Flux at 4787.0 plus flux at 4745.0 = 16.2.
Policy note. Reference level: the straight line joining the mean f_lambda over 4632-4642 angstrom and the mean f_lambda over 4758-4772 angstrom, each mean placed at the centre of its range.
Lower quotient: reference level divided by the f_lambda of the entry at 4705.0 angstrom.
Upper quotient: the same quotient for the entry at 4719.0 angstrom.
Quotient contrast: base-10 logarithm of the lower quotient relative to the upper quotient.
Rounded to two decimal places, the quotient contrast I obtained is 0.01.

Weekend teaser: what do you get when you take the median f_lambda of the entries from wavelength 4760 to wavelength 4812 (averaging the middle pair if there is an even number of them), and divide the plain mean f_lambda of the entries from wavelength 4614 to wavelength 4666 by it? 0.99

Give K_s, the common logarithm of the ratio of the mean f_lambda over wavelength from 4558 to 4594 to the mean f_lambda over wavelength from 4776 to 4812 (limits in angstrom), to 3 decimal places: -0.036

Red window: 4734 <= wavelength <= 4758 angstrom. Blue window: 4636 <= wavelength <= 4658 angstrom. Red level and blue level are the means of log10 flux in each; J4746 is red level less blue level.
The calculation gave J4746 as 0.027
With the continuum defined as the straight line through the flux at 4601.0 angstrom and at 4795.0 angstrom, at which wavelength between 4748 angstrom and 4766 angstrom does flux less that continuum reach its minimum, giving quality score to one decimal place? 4763.0 angstrom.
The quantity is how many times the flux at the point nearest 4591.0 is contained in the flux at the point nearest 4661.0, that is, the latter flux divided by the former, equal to 0.92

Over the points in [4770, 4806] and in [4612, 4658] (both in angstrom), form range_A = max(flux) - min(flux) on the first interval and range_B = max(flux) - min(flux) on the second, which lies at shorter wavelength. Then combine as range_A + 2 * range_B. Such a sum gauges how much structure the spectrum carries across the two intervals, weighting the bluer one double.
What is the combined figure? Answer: 16.1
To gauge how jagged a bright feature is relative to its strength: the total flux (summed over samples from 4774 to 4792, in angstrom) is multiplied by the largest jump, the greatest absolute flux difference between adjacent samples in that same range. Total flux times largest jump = 520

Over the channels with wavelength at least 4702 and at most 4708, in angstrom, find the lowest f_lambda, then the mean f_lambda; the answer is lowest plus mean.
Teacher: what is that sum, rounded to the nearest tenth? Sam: 16.1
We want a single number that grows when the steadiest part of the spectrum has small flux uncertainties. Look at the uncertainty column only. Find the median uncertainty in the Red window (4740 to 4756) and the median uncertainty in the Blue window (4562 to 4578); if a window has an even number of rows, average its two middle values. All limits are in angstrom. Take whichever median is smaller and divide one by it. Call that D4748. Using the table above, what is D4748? 1.20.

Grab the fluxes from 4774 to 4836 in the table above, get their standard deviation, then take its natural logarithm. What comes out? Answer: 0.3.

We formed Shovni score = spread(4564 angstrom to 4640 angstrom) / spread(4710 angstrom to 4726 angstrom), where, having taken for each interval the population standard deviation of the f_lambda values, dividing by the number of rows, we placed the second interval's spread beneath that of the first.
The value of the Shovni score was 1.03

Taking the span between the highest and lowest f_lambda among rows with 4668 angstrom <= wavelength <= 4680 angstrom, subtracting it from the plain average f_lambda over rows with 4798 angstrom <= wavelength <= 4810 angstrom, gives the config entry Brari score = 9.0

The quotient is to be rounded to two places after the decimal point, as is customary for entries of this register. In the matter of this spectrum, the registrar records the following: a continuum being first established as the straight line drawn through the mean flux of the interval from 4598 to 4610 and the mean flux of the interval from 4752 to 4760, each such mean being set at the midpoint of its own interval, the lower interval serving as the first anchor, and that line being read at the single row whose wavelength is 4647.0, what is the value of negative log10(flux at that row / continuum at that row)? -0.09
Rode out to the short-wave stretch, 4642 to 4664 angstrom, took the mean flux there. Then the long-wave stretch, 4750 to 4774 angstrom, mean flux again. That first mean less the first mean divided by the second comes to 8.52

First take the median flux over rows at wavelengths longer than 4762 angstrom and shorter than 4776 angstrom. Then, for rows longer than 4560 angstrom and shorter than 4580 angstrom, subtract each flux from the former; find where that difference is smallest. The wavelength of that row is 4563.0 angstrom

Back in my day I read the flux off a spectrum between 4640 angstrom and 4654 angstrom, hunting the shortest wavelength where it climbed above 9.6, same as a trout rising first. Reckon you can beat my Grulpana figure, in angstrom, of 4643.0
